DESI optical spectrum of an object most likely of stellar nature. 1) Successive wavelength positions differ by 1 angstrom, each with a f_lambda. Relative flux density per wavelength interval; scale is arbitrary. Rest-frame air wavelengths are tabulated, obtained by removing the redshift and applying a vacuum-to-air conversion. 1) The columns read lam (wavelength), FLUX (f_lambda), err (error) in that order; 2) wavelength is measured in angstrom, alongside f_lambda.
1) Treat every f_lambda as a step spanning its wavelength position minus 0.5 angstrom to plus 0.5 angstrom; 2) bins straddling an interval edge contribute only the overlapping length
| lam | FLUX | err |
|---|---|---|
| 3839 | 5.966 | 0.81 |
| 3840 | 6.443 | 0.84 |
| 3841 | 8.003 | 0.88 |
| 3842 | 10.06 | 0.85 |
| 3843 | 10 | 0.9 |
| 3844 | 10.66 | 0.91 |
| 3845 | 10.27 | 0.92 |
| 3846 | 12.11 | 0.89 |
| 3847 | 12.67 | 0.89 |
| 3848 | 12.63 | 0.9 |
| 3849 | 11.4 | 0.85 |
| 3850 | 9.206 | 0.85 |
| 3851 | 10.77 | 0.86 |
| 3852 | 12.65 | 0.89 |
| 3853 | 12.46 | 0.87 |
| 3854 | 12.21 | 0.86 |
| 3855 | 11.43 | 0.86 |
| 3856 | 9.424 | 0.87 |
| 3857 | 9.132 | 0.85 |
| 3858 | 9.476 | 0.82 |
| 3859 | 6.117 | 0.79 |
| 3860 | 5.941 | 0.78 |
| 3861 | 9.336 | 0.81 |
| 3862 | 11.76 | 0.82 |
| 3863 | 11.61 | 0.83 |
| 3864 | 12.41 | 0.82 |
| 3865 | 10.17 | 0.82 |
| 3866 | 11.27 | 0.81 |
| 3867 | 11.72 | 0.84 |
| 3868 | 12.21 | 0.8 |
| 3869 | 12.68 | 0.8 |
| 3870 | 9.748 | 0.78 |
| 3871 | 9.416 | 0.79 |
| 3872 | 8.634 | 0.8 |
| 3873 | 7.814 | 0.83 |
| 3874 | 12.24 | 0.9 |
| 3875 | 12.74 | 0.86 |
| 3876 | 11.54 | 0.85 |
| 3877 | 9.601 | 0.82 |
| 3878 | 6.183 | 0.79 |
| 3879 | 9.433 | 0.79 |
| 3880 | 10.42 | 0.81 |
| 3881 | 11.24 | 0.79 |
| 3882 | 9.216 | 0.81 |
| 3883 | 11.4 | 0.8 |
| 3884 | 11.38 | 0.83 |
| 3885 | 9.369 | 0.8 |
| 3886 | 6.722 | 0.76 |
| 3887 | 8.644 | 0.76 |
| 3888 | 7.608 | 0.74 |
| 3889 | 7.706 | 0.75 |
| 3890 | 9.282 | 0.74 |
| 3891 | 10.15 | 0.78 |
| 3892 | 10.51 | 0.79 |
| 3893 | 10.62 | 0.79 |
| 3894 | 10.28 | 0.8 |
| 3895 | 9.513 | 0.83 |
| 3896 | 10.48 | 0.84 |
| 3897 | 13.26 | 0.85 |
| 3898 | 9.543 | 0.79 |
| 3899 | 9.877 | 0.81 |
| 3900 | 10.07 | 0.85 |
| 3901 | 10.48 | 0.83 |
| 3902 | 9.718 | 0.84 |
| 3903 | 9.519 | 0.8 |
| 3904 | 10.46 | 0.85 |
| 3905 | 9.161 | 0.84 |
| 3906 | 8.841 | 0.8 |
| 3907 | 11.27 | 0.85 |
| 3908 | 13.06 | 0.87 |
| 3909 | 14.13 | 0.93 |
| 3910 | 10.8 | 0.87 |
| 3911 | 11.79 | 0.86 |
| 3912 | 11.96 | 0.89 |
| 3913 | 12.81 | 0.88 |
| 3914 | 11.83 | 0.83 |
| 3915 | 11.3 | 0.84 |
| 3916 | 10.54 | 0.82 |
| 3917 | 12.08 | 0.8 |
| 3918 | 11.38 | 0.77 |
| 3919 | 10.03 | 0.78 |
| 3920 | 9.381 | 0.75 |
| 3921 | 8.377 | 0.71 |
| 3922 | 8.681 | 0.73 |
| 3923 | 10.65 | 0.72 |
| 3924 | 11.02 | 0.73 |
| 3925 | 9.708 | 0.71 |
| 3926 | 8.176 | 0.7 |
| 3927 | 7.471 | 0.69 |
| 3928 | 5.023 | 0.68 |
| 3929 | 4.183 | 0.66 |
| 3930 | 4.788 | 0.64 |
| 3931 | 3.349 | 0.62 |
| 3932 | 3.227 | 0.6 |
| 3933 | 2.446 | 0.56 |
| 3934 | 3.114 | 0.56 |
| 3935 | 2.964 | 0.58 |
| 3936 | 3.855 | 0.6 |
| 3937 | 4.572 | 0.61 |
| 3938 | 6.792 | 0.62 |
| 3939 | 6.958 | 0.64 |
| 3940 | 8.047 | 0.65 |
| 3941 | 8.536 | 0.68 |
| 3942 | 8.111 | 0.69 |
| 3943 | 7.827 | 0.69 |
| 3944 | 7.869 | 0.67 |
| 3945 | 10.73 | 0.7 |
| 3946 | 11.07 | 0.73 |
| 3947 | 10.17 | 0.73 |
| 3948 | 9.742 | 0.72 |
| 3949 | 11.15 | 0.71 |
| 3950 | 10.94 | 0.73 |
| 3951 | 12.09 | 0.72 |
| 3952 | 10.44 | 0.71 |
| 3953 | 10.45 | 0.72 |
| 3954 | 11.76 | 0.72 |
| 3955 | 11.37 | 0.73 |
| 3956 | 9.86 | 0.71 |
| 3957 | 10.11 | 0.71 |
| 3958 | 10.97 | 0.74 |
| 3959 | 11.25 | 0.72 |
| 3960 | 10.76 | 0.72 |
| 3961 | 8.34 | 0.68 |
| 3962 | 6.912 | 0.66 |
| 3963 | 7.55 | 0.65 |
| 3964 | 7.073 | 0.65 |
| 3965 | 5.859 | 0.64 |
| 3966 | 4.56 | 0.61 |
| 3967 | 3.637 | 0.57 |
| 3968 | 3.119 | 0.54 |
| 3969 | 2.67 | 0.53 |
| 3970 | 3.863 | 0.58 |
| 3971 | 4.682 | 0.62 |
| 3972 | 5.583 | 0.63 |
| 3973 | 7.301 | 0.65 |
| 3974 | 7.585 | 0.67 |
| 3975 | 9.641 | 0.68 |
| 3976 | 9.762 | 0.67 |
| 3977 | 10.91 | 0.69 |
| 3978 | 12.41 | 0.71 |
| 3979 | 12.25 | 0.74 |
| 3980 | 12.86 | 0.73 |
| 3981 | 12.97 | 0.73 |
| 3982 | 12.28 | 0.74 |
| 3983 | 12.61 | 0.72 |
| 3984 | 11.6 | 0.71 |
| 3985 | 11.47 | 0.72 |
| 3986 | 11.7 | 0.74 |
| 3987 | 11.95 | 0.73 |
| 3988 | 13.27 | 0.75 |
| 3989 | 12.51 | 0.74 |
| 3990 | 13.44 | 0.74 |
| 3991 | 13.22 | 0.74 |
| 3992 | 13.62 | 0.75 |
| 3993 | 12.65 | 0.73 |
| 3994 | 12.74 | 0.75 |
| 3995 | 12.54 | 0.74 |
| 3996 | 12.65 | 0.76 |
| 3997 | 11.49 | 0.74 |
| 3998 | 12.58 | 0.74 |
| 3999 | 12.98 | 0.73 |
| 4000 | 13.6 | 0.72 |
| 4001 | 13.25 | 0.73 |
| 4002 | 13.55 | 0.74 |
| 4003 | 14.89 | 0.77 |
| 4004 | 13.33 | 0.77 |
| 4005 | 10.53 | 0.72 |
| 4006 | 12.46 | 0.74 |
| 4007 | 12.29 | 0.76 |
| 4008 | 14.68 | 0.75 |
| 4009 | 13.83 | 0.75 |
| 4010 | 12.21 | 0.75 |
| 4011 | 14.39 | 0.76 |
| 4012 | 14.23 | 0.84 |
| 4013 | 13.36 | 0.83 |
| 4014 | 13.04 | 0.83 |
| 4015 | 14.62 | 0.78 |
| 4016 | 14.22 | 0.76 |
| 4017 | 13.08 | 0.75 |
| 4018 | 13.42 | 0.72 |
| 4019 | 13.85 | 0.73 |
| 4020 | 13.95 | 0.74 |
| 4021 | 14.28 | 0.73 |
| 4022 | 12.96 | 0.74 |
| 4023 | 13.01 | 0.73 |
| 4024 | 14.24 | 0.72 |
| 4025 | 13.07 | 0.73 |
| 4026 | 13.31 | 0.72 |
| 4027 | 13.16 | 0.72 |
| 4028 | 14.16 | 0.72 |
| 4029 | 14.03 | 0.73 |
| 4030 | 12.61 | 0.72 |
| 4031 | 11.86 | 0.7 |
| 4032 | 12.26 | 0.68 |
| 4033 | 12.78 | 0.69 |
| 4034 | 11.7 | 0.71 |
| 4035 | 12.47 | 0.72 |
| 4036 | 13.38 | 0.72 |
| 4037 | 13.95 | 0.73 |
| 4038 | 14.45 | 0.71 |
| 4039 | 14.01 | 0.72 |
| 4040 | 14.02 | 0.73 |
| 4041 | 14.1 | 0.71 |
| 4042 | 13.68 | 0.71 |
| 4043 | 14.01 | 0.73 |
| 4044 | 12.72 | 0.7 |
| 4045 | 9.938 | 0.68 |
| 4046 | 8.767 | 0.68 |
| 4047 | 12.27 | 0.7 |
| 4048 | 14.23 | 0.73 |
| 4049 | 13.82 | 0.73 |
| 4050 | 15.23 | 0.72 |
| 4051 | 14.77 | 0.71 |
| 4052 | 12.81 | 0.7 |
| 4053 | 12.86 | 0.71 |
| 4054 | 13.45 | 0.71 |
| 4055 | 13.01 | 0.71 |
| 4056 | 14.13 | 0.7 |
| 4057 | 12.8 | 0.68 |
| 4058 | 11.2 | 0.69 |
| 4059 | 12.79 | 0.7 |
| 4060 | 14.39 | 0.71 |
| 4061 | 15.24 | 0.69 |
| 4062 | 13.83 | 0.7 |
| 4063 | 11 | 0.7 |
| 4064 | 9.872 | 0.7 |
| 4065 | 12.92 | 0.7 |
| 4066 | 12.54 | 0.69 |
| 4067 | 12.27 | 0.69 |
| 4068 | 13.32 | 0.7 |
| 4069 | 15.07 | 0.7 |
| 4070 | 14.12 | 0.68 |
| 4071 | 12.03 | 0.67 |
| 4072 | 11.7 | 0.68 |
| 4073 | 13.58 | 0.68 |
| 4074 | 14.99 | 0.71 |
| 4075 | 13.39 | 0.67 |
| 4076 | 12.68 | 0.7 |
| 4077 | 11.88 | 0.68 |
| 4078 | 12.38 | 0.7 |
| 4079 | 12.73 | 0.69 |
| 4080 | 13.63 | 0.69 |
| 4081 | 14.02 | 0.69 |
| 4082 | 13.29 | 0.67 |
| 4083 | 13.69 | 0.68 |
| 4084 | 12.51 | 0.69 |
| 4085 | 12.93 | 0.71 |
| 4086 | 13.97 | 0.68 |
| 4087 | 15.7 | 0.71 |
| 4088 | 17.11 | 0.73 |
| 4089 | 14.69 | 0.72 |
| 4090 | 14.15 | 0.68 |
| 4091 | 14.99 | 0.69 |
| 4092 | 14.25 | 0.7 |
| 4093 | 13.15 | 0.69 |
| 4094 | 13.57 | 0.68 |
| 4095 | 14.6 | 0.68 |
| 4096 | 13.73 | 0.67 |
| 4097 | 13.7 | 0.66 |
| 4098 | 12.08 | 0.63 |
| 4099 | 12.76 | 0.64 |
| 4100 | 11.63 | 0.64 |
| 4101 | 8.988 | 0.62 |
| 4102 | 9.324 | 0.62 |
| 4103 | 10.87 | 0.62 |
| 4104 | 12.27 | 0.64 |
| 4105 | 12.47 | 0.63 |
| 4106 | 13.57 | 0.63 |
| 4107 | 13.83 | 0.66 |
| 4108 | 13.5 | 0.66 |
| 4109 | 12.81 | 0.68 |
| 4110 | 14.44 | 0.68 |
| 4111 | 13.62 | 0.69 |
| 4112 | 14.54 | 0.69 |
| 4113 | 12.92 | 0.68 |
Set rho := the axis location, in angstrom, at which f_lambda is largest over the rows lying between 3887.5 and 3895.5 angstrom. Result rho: 3893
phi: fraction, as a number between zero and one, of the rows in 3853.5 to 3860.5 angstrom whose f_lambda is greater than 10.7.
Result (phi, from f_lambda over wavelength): 0.3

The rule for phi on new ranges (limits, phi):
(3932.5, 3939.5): 0.0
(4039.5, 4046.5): 0.7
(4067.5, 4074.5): 1.0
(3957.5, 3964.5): 0.4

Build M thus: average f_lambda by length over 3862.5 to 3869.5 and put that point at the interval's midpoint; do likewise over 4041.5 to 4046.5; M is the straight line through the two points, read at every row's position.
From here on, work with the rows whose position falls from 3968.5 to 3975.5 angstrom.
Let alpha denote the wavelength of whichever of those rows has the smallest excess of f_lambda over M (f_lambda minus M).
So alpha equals 3969 angstrom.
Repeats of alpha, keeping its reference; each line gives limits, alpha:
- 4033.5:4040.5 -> 4034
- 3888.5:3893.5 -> 3889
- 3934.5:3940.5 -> 3935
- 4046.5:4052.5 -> 4047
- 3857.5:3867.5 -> 3860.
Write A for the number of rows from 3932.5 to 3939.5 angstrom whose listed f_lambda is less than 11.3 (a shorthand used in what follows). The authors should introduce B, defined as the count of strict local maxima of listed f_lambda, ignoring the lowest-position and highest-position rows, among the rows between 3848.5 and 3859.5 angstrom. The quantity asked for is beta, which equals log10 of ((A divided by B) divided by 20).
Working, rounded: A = 7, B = 2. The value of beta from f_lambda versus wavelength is -0.8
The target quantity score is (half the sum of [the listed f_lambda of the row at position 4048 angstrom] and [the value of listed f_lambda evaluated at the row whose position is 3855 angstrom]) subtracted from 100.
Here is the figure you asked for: 87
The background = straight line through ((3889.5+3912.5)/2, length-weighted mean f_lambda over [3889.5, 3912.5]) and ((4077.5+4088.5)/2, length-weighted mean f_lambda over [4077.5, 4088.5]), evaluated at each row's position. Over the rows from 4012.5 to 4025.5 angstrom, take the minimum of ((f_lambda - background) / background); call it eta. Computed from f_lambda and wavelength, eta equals 0.0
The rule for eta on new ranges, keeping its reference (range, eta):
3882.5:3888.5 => -0.4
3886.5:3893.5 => -0.3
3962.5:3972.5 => -0.8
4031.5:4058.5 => -0.3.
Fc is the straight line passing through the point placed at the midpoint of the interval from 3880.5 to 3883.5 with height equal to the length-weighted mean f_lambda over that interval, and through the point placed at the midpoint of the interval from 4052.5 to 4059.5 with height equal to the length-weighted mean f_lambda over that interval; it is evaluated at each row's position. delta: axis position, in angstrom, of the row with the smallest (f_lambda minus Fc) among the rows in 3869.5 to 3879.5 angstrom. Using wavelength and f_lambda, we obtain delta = 3878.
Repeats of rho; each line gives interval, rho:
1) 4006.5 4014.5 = 4008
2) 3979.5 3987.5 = 3981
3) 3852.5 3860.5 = 3853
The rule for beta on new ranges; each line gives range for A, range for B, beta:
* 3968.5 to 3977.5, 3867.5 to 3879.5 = -0.6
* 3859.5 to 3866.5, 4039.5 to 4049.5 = -1.2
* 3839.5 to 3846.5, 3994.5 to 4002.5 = -0.8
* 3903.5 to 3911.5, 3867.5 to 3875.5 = -0.6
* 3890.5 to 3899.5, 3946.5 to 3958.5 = -0.9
